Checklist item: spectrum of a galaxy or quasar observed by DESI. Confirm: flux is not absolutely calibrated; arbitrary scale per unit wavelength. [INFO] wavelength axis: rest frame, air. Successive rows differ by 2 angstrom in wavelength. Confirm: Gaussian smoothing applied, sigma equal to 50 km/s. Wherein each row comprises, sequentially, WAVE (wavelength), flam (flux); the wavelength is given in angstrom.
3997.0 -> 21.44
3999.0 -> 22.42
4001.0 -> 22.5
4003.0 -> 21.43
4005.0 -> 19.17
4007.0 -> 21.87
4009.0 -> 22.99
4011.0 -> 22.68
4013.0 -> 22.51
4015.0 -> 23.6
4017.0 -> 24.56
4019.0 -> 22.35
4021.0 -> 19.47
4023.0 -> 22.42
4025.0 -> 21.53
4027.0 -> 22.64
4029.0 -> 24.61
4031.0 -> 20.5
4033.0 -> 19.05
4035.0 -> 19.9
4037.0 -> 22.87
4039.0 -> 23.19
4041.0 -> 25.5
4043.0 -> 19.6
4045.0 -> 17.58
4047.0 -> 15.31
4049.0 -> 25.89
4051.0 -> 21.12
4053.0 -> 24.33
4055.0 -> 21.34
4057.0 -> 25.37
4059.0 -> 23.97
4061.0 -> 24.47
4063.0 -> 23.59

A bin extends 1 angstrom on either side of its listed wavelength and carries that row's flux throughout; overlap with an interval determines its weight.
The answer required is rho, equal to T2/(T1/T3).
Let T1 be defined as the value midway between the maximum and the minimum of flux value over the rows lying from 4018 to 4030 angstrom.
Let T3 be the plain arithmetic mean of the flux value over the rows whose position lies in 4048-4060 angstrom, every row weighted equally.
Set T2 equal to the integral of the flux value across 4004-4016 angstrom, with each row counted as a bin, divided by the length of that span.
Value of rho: 23.8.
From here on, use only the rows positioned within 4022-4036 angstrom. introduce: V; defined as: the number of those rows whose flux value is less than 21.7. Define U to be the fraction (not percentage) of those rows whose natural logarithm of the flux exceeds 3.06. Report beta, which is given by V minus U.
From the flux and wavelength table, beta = 3.4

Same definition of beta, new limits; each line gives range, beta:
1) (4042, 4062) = 4.4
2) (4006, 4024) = 0.1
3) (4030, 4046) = 4.6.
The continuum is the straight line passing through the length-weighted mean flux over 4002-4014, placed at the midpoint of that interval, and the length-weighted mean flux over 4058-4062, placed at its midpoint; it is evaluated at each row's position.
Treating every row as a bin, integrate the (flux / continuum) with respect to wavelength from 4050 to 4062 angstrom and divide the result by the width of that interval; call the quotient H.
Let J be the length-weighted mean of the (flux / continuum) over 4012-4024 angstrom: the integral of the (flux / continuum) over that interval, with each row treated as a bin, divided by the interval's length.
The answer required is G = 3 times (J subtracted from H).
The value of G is -0.1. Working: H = 0.975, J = 1.01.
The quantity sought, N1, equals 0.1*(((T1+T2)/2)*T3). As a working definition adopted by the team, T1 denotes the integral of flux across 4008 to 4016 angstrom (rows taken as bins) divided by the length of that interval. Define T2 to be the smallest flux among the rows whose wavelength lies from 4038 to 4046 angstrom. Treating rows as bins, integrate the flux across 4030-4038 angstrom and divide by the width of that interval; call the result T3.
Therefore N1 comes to 41.7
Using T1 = 22.9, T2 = 17.58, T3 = 20.6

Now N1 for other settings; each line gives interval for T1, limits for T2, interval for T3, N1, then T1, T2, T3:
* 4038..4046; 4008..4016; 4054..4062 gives 52.3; 21.5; 22.51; 23.8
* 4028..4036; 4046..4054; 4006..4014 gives 40.9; 21.0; 15.31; 22.5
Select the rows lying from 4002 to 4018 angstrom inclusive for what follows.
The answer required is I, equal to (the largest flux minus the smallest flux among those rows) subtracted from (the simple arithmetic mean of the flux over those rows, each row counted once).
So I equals 17.0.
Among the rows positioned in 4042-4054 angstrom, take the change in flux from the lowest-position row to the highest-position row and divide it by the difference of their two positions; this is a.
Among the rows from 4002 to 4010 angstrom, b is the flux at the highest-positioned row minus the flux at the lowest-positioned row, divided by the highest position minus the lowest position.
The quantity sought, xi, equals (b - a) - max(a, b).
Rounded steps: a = 0.5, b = 0.26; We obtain -0.7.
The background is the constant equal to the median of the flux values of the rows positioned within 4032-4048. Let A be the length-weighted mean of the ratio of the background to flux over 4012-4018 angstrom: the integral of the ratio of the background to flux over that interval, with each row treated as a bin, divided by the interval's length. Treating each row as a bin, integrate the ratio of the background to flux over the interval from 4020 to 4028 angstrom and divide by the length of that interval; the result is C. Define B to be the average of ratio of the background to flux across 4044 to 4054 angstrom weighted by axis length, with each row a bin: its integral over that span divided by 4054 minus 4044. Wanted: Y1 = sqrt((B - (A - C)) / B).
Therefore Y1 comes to 1.04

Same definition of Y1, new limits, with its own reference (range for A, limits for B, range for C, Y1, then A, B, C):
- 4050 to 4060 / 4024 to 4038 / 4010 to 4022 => 1.01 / 0.85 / 0.92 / 0.88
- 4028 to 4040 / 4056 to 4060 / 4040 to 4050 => 1.04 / 0.92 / 0.80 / 0.99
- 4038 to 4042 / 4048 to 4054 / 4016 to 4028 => 1.05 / 0.81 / 0.84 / 0.90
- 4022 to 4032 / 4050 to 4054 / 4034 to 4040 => 1.01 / 0.89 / 0.87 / 0.90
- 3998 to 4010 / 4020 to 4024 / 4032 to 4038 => 1.03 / 0.91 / 0.95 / 0.96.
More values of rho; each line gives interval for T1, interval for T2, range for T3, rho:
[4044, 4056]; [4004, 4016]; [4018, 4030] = 23.8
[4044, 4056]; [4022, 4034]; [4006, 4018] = 24.4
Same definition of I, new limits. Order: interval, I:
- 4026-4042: 15.8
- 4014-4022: 17.4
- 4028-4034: 15.8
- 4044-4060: 11.3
